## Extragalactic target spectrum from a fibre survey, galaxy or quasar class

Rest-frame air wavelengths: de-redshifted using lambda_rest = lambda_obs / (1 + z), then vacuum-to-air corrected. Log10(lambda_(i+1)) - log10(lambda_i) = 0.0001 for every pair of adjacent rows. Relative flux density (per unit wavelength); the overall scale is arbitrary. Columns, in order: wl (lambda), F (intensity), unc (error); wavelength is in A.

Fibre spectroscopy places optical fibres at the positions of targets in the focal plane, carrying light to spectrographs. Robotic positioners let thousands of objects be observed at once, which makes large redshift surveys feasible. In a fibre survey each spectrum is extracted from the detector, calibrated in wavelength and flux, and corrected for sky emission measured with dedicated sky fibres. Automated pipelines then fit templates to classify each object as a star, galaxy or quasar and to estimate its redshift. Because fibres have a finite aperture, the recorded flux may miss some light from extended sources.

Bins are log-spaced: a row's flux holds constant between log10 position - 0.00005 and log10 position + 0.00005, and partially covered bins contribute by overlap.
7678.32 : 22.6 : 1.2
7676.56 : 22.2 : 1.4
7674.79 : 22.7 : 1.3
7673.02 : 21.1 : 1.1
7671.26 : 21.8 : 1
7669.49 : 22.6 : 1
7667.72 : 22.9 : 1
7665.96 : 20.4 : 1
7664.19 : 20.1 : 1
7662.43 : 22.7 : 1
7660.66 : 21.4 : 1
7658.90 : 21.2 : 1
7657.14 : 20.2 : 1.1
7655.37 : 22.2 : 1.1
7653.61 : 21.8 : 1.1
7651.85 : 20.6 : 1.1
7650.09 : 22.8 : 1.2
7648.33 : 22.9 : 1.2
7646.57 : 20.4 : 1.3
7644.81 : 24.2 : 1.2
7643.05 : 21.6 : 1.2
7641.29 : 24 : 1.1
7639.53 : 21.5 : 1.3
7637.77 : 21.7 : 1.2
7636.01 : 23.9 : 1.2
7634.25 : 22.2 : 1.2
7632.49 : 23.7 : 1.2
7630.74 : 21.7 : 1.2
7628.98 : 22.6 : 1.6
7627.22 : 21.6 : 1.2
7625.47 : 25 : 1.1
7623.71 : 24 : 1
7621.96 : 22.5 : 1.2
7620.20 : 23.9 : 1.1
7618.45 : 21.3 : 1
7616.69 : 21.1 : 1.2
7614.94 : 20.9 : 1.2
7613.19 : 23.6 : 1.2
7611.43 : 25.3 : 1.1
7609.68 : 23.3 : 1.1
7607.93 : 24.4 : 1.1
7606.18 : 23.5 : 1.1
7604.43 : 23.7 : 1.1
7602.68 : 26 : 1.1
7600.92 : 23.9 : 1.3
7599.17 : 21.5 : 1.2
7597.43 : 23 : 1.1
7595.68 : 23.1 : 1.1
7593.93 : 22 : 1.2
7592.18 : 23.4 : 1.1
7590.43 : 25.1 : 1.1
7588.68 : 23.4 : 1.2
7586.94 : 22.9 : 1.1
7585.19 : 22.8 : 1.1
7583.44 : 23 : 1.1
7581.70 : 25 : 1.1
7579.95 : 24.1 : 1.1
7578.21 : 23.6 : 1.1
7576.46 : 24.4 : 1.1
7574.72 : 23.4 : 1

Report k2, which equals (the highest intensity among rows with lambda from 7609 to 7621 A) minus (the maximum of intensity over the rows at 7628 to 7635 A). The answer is 1.6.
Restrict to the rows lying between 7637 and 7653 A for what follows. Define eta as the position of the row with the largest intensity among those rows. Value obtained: 7644.81 A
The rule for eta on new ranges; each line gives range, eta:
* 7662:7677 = 7667.72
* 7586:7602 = 7590.43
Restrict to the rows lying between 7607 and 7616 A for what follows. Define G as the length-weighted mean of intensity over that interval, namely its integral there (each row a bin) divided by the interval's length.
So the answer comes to 23.5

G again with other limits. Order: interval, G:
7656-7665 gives 21.2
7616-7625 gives 22.7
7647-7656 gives 22.0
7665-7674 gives 21.7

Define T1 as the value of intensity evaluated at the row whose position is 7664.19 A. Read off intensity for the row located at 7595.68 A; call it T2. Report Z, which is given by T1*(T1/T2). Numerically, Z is 17.5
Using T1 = 20.1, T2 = 23.1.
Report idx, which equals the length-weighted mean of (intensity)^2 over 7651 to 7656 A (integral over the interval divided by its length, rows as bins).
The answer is 463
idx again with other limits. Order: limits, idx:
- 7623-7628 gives 557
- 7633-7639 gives 511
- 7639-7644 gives 505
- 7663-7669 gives 456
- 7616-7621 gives 490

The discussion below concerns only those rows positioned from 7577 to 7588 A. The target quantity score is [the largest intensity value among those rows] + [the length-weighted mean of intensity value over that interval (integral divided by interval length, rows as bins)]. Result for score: 48.6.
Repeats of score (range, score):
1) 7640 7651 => 46.8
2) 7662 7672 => 44.6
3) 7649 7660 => 44.3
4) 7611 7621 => 47.9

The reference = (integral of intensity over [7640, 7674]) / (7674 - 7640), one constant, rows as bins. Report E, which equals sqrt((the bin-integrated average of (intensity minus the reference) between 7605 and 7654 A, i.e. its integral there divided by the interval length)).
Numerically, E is 0.94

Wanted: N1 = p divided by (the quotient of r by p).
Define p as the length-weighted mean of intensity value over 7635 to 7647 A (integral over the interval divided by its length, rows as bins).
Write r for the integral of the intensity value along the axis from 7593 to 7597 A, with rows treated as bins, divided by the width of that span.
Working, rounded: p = 22.5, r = 22.6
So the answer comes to 22.5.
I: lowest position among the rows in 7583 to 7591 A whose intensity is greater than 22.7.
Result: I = 7583.44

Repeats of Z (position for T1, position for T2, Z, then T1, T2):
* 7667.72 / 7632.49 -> 22.1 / 22.9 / 23.7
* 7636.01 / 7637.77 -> 26.3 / 23.9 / 21.7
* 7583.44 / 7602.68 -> 20.3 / 23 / 26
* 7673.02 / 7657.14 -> 22.0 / 21.1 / 20.2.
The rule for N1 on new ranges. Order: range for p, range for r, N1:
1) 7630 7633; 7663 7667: 25.0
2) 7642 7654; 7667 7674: 22.1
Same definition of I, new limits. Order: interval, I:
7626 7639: 7632.49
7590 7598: 7590.43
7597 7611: 7597.43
